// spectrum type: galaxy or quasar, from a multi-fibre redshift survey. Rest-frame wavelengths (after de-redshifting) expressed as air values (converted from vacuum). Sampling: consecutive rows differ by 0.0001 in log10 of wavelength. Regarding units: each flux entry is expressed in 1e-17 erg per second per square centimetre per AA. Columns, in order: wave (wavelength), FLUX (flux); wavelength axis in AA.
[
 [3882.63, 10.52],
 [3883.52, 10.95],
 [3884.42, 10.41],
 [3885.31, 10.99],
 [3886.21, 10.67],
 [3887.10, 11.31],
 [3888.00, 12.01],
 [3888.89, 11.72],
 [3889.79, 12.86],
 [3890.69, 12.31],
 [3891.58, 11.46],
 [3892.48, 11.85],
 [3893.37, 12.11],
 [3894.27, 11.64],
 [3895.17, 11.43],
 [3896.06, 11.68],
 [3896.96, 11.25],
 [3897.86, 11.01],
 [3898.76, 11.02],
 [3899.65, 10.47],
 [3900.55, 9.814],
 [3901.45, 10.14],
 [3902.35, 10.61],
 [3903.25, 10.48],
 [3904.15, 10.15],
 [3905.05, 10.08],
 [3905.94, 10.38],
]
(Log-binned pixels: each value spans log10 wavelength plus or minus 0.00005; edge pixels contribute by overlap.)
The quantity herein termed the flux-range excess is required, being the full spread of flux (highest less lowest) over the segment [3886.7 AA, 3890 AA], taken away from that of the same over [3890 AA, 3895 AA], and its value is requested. -0.70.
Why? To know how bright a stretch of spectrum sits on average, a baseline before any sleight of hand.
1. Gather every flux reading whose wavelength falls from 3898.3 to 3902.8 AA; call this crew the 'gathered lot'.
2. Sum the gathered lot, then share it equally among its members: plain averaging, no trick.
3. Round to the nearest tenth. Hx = 10.4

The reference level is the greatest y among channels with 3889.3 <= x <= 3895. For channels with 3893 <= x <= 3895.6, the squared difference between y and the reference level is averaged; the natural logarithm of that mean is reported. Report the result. 0.3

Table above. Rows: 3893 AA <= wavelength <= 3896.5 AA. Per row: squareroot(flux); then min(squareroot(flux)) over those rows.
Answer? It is 3.38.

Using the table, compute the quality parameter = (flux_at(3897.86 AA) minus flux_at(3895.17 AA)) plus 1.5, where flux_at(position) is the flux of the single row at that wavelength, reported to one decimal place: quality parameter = 1.1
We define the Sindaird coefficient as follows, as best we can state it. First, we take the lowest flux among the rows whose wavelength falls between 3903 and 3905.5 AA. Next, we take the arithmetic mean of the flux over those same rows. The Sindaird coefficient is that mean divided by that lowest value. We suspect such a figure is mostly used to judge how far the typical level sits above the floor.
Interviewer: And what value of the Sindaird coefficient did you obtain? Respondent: 1.02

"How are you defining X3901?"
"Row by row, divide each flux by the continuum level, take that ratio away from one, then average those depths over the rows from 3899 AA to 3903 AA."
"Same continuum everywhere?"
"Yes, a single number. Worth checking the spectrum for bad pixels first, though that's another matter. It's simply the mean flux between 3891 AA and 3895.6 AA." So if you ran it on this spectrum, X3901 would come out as 0.12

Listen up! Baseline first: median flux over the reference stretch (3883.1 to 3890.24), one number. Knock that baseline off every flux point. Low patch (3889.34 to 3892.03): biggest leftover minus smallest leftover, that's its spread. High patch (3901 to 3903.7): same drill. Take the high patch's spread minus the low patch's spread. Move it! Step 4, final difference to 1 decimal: -0.9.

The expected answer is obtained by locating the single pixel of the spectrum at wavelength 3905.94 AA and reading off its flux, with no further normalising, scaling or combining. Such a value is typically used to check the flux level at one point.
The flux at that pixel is 10.38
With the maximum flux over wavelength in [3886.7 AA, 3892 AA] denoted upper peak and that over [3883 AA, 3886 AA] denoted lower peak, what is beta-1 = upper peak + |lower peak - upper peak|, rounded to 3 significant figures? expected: 14.7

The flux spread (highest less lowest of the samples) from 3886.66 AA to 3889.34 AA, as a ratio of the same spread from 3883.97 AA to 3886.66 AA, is 1.2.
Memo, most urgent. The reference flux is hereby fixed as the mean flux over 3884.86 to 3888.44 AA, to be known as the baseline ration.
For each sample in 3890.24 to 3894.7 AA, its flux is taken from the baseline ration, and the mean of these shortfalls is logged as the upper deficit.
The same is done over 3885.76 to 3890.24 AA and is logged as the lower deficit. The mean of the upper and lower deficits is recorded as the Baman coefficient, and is -0.55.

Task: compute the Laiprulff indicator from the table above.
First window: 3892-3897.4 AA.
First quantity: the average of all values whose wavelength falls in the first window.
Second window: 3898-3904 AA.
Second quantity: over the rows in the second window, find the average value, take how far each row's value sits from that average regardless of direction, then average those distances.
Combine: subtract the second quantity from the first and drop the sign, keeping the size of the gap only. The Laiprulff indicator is 11.4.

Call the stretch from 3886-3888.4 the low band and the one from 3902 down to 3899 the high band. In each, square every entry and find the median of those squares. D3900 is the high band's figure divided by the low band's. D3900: 0.80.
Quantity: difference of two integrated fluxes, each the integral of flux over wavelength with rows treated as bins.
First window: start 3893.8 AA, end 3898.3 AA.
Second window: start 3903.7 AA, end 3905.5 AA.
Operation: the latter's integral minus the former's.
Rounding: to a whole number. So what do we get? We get -33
